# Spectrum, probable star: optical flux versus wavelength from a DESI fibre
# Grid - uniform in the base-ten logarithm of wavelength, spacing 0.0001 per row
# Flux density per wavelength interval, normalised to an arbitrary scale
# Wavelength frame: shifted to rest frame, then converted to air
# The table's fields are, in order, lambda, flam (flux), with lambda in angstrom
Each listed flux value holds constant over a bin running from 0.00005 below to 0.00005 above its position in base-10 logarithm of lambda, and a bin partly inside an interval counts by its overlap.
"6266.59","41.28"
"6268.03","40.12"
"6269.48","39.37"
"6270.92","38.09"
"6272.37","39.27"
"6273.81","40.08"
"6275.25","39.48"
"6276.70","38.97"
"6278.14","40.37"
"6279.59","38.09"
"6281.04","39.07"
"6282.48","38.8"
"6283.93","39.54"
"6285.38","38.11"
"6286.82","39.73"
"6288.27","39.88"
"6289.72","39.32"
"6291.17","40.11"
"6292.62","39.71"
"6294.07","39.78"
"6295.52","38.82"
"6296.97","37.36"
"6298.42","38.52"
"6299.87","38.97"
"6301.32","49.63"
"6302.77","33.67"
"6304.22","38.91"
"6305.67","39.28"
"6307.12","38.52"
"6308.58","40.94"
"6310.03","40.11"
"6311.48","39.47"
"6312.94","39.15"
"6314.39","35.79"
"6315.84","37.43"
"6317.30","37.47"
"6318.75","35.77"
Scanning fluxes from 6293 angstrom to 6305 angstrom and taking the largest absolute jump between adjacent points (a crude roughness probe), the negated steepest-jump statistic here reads -16.0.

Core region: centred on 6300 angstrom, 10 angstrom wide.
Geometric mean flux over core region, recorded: 39.2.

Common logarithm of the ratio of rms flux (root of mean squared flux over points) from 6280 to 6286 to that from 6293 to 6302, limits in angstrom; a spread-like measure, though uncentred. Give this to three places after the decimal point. -0.020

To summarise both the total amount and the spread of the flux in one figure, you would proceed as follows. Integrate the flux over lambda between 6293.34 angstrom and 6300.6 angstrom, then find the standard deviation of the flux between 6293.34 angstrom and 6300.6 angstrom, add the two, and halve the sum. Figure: 141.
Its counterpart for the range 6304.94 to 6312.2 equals 144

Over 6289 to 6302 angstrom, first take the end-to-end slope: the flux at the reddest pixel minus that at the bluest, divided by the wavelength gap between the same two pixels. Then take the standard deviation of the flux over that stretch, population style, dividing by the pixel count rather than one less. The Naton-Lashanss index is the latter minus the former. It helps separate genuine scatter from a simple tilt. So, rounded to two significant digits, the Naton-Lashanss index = 2.5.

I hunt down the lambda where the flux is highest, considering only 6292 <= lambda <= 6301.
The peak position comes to 6294.07 angstrom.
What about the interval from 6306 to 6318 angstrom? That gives 6308.58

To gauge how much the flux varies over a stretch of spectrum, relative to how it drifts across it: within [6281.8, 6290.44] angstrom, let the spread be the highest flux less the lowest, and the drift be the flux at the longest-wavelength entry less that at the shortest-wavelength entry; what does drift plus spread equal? 2.3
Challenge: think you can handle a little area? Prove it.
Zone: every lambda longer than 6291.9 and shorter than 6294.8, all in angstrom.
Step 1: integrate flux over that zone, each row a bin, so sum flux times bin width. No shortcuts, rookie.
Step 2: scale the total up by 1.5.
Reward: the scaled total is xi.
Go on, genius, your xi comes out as 173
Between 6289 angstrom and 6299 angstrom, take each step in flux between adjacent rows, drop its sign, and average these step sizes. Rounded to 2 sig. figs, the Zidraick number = 0.81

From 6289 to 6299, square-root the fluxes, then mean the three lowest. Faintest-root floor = 6.18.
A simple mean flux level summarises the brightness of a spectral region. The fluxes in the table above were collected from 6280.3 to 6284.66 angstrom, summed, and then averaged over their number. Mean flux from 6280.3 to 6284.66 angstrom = 39.1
